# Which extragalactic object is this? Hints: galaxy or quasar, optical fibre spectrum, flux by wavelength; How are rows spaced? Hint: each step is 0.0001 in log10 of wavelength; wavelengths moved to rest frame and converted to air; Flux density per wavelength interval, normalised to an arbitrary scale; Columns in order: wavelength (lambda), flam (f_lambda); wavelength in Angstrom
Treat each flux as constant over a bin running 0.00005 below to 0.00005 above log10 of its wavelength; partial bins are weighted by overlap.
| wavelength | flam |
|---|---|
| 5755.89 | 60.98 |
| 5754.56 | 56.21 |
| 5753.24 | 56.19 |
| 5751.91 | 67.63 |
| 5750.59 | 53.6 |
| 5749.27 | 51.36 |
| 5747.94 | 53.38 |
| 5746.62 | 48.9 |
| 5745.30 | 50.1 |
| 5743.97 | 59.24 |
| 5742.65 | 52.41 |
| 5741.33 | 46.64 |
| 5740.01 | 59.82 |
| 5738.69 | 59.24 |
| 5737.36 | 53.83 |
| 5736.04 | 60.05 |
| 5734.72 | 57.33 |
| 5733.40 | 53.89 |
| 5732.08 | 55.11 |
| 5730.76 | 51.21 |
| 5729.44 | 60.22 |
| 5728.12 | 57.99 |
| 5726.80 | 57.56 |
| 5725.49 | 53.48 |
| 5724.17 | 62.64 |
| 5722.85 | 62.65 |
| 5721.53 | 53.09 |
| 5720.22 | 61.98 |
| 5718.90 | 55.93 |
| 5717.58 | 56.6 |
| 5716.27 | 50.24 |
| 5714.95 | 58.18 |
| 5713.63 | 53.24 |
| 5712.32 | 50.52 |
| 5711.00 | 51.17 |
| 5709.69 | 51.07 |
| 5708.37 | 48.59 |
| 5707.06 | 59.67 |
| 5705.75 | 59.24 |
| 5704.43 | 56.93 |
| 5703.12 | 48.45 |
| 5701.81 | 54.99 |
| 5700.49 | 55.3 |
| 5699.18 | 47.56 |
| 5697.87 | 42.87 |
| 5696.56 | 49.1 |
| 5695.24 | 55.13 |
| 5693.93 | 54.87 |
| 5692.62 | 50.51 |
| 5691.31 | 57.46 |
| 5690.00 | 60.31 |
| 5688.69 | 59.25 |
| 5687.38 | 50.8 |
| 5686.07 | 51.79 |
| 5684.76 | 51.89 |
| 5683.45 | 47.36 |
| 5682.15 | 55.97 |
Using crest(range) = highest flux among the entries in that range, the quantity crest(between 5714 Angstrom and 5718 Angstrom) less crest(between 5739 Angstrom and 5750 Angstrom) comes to -2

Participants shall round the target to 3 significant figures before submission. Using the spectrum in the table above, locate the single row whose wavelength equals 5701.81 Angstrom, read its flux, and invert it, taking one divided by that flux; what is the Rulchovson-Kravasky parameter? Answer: 0.0182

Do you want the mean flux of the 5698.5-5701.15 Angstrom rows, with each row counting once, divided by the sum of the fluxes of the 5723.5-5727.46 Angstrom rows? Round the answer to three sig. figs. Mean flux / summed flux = 0.296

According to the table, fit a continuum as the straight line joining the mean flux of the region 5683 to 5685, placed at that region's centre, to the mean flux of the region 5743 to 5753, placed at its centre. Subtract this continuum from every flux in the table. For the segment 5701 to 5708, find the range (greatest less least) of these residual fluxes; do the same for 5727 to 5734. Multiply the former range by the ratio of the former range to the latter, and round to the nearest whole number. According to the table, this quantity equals 13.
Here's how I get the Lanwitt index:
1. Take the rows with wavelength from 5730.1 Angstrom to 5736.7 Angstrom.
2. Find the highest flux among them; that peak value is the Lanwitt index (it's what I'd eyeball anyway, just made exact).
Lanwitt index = 60.05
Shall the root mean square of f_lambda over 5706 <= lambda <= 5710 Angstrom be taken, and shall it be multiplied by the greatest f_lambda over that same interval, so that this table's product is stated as 3182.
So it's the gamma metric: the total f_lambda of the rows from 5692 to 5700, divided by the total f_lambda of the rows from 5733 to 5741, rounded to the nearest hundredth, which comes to 0.87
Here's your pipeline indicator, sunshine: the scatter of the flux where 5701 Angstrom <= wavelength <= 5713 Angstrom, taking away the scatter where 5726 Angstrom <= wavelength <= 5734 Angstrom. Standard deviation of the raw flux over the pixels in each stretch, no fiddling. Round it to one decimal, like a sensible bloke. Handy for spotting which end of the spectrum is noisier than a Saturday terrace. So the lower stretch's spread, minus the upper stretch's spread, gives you 1.2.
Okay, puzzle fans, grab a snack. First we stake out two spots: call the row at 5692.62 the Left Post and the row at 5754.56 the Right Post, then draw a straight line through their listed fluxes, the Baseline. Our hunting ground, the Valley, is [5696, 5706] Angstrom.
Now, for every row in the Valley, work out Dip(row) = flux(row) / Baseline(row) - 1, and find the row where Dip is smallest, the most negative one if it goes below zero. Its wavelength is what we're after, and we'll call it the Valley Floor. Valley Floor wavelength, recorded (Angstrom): 5697.87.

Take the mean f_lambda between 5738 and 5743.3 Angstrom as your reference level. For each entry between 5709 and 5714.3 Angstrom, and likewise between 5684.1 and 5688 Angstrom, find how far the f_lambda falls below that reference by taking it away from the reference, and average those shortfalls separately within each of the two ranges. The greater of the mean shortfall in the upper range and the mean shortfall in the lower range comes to 3.0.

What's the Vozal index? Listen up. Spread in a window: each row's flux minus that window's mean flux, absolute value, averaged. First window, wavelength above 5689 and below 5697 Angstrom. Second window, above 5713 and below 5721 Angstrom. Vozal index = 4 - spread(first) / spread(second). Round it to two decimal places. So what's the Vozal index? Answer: 2.90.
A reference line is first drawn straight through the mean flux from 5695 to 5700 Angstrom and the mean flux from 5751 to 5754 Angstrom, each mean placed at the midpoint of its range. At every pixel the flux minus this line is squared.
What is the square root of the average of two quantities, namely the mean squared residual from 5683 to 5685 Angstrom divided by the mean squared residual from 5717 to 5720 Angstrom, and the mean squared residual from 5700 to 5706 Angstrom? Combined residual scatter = 4.4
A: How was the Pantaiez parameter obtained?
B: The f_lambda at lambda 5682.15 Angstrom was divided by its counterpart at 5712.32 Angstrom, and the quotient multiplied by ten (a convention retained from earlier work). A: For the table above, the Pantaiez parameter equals 11.1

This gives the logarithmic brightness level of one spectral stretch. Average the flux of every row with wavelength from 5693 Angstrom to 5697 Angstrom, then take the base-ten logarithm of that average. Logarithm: 1.72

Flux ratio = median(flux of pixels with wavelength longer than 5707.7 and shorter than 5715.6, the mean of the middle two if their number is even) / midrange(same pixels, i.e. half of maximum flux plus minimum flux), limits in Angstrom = 0.96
